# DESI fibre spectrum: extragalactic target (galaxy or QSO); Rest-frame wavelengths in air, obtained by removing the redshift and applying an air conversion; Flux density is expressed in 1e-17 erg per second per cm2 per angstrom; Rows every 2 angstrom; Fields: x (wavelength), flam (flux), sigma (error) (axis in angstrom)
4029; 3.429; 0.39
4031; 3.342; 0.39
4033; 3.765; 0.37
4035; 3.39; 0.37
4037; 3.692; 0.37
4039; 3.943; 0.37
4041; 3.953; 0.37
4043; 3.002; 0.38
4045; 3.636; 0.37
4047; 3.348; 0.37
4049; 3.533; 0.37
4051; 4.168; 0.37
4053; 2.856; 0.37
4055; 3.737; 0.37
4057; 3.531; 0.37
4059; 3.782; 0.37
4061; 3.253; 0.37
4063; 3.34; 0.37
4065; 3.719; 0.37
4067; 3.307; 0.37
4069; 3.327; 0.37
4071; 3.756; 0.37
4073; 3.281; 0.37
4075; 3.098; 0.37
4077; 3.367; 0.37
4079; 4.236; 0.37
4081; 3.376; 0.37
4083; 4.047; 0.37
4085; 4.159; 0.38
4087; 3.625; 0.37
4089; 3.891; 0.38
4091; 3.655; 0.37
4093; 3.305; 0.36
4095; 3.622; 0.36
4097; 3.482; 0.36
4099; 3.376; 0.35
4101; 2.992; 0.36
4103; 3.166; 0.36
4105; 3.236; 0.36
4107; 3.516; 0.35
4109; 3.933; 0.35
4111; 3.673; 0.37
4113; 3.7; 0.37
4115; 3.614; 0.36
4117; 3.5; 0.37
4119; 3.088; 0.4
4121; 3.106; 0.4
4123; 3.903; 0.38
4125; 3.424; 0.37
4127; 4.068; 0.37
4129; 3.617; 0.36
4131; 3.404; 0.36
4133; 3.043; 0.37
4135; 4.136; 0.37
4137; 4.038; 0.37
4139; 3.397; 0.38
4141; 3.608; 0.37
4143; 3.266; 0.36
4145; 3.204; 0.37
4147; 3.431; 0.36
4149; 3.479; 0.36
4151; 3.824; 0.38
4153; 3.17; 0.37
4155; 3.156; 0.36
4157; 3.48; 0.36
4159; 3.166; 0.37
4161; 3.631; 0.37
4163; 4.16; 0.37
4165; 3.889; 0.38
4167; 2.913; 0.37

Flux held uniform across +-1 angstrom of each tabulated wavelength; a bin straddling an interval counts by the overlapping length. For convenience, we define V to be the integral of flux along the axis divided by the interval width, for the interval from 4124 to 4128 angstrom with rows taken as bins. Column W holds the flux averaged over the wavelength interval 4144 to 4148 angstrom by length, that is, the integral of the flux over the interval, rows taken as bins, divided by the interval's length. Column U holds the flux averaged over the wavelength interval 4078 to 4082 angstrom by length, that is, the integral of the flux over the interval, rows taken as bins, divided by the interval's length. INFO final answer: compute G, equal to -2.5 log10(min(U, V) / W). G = -0.13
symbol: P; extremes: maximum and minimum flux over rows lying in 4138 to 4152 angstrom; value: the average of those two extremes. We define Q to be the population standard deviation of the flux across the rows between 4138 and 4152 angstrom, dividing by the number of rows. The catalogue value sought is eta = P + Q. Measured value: 3.71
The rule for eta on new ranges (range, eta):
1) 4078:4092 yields 4.10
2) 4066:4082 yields 4.00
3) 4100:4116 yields 3.76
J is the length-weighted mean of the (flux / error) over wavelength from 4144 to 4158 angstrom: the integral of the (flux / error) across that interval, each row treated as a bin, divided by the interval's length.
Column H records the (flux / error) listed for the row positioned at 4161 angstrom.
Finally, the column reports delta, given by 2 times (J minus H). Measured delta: -1.1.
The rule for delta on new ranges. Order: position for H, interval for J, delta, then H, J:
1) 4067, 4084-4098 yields 2.1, 8.9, 9.97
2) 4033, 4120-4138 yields -0.8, 10.2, 9.79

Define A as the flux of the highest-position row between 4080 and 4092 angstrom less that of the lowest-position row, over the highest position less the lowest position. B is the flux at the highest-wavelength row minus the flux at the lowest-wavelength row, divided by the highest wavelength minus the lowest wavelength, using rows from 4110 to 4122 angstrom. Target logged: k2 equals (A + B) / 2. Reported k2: -0.014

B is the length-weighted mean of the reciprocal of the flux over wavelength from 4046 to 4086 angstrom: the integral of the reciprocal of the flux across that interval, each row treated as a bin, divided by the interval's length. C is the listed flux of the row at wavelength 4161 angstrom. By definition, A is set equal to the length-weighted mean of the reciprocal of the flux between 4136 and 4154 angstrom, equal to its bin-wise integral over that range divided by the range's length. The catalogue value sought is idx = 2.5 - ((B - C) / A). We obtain 14.12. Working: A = 0.288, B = 0.284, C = 3.631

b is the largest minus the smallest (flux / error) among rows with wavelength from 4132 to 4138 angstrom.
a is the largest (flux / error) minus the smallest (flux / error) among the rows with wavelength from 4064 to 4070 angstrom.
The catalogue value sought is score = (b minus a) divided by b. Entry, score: 0.6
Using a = 1.11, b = 3.0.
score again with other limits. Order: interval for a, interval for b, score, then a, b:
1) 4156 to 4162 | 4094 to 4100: -2.0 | 1.26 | 0.4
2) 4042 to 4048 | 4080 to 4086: -0.1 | 1.93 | 1.8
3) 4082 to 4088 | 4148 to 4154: 0.2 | 1.15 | 1.5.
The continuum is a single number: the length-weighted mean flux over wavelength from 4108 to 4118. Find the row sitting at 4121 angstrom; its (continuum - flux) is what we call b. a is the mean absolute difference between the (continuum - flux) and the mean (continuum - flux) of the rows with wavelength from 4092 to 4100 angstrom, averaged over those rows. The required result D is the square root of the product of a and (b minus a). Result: 0.223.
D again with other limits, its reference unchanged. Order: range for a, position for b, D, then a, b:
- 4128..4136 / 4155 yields 0.256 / 0.33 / 0.53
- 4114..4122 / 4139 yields 0.114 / 0.23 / 0.29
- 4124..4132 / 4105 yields 0.224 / 0.22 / 0.45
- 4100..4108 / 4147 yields 0.125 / 0.15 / 0.25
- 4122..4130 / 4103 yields 0.258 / 0.23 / 0.52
